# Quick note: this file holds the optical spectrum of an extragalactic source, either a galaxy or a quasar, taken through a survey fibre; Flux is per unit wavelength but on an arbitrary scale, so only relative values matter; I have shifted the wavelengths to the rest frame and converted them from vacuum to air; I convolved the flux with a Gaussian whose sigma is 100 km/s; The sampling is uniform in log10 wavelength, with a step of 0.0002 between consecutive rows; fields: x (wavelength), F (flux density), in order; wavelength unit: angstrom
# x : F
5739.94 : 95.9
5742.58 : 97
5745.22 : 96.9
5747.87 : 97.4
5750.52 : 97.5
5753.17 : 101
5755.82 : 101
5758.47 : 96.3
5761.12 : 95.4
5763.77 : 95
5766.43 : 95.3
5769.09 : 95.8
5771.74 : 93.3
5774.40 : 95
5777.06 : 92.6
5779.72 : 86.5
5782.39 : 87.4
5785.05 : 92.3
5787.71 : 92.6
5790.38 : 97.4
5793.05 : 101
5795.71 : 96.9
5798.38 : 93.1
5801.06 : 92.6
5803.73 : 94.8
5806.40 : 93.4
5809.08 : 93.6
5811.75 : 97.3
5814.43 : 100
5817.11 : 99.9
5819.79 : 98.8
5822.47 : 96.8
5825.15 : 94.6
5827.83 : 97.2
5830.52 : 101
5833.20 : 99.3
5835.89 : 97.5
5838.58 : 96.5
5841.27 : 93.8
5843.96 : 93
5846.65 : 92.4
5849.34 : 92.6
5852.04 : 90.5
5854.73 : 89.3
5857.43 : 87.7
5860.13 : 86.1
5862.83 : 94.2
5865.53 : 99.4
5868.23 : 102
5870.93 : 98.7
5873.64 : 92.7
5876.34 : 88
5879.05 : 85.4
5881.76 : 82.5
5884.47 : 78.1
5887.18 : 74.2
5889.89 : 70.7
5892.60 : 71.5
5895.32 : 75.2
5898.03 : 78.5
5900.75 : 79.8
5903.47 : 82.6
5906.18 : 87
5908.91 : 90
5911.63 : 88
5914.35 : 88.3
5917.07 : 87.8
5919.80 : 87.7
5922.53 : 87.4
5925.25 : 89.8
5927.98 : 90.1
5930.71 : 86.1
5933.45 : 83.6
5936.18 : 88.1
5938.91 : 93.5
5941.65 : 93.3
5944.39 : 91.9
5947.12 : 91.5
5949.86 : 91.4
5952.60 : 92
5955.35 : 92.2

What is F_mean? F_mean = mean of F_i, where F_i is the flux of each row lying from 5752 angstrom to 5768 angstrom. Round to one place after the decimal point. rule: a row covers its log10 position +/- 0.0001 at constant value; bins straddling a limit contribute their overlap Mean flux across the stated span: 97.3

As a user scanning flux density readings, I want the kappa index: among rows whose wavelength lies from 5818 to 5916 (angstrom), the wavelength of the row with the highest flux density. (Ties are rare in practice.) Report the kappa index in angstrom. 5868.23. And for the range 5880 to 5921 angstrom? 5908.91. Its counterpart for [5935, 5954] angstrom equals 5938.91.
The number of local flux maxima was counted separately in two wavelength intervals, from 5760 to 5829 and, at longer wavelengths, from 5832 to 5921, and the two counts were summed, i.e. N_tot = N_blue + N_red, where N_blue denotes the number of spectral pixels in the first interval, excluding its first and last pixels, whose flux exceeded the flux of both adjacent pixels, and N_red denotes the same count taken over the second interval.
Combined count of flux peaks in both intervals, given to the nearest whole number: 9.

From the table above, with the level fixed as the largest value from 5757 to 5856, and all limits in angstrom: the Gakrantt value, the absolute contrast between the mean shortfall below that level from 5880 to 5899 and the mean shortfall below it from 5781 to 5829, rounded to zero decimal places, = 20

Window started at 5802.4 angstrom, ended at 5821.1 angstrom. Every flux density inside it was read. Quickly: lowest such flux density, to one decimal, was 93.4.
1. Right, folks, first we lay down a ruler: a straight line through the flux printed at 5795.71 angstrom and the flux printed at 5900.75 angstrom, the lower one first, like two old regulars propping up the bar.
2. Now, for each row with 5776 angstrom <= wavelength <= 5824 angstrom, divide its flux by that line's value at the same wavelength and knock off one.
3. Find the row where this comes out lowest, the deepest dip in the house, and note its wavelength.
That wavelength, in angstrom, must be 5779.72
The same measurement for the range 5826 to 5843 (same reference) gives 5841.27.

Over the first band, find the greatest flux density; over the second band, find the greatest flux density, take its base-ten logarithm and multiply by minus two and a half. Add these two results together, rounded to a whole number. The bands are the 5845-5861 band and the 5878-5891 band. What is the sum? 88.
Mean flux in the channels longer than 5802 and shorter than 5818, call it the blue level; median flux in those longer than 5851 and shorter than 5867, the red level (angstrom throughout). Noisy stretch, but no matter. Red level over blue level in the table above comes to 0.93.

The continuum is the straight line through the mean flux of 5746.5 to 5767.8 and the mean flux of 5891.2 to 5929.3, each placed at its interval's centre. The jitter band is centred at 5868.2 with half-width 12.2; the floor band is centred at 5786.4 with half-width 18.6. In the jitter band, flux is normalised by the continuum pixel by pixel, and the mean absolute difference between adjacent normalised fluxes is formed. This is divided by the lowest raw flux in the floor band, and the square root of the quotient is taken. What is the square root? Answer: 0.023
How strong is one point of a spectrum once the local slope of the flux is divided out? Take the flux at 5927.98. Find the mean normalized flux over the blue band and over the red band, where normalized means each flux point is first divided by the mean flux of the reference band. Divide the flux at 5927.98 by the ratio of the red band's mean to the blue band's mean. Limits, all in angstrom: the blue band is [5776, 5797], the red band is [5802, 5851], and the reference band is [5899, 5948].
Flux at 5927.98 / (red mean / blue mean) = 87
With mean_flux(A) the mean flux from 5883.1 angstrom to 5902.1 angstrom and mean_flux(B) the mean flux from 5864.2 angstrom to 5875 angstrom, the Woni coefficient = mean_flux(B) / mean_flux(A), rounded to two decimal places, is 1.30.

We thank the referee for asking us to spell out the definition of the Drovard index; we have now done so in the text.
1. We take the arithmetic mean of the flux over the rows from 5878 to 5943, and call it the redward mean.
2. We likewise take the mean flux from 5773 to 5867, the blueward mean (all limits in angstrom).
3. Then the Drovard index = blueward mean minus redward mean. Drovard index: 10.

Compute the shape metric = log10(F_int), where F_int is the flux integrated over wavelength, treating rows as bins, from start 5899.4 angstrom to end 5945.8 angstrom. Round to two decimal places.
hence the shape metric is 3.61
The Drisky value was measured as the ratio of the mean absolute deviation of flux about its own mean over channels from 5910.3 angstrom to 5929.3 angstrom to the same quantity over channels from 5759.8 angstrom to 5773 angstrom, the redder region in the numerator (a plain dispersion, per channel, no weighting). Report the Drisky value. 1.3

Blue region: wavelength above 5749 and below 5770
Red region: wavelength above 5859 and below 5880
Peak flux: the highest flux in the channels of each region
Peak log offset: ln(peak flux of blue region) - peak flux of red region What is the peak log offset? -97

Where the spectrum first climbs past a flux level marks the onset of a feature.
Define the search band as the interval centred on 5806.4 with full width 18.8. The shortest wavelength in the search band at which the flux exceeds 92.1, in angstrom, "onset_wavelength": 5798.38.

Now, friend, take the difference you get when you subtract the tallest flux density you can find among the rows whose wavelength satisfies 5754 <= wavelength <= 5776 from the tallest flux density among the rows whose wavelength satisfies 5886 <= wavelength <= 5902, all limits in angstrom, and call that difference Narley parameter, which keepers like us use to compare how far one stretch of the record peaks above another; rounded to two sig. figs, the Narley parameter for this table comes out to -21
